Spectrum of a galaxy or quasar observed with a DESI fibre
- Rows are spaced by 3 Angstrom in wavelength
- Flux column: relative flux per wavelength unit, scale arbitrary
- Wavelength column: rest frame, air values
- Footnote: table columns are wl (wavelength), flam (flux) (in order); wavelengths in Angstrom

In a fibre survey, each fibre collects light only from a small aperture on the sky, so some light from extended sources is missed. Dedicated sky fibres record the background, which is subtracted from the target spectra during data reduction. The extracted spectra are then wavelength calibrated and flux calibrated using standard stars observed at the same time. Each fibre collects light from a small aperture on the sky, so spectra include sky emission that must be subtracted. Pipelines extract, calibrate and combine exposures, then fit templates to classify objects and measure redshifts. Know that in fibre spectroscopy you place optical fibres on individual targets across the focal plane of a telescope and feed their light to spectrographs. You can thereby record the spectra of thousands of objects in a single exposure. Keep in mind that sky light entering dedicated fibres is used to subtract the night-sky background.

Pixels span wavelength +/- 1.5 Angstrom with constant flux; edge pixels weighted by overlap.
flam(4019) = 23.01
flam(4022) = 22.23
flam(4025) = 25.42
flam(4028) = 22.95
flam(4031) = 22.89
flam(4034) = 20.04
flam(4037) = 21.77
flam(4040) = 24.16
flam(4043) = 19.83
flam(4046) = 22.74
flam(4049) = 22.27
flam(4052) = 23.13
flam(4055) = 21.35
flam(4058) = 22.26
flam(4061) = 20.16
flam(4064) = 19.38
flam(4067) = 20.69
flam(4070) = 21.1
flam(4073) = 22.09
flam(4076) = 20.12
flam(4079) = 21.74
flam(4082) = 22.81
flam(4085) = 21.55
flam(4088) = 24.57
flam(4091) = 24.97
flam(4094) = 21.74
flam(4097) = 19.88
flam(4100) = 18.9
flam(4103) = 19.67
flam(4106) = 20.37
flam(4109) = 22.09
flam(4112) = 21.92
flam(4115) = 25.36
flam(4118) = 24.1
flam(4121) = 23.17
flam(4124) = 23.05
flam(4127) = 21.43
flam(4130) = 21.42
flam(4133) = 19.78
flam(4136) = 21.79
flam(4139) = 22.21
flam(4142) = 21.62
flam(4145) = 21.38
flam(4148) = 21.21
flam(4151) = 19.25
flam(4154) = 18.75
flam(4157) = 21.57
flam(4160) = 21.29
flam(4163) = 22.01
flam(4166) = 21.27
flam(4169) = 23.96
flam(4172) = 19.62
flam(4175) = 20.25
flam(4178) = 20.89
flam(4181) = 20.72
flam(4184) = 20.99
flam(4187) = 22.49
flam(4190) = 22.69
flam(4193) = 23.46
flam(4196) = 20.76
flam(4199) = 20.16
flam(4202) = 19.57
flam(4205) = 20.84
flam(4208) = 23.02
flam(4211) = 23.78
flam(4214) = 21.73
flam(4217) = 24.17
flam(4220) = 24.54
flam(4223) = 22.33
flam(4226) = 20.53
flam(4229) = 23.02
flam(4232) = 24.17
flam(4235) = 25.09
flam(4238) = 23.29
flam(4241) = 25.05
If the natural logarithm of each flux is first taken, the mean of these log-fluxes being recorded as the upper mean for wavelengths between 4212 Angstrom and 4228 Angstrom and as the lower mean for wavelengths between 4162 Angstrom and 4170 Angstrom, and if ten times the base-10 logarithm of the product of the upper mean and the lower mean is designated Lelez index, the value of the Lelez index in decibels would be 9.86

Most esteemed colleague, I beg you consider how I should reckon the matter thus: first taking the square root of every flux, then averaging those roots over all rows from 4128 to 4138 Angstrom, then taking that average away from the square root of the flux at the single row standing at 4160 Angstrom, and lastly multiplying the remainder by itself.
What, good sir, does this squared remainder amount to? 0.00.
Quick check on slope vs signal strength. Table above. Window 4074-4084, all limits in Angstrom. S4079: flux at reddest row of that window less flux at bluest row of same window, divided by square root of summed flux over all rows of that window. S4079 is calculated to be 0.33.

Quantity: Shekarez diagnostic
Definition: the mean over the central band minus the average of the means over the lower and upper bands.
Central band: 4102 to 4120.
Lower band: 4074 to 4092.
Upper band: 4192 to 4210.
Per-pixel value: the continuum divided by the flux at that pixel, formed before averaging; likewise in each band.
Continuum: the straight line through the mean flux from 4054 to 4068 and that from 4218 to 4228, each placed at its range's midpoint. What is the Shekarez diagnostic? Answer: -0.03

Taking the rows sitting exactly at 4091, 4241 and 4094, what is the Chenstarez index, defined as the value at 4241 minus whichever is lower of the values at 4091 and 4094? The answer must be 3.3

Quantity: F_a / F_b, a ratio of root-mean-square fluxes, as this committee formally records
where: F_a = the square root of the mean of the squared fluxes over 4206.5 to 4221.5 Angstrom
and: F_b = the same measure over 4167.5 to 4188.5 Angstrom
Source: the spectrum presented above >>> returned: 1.10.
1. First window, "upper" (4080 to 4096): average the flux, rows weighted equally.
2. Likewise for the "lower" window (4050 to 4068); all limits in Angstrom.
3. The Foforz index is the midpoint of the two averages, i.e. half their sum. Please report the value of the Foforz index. 22.1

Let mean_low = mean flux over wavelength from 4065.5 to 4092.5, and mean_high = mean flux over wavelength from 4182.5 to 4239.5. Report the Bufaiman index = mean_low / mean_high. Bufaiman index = 0.99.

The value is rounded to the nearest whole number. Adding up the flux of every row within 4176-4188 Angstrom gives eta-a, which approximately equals 85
